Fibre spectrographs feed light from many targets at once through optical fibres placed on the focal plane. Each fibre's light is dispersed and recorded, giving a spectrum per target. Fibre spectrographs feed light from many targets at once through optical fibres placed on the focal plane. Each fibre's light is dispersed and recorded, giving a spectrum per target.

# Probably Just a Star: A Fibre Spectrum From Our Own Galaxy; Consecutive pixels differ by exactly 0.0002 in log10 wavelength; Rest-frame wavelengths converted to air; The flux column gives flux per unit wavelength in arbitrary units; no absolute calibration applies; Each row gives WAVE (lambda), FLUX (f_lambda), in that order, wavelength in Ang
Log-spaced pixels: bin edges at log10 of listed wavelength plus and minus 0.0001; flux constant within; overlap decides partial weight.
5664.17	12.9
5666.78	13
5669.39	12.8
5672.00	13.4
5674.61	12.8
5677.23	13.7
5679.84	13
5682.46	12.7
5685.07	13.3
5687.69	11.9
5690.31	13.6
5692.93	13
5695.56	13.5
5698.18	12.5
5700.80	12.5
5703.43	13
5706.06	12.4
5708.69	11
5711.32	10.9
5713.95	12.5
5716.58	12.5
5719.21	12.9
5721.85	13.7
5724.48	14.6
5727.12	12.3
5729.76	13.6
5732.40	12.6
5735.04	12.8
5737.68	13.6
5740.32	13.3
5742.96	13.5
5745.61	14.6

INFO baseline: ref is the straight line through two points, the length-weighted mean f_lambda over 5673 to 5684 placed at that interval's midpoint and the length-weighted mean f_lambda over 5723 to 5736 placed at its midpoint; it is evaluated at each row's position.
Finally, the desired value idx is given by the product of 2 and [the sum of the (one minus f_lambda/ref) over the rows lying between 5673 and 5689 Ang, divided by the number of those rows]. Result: 0.03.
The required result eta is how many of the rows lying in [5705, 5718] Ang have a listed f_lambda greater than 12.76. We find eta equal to 0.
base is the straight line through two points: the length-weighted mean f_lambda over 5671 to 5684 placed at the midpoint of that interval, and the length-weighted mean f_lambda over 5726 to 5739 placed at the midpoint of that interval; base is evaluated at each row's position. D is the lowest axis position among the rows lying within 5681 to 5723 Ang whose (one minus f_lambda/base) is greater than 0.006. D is 5682.46 Ang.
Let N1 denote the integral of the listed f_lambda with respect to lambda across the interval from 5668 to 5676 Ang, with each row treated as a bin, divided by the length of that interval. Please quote 13.0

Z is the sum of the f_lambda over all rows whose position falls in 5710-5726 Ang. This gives 77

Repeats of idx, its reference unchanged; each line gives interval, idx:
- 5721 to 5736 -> -0.01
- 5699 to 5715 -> 0.17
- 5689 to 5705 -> 0.02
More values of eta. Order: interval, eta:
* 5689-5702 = 3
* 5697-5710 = 1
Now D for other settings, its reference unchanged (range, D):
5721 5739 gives 5727.12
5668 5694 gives 5669.39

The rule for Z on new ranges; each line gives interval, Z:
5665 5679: 66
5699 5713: 60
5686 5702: 77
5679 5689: 51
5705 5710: 23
